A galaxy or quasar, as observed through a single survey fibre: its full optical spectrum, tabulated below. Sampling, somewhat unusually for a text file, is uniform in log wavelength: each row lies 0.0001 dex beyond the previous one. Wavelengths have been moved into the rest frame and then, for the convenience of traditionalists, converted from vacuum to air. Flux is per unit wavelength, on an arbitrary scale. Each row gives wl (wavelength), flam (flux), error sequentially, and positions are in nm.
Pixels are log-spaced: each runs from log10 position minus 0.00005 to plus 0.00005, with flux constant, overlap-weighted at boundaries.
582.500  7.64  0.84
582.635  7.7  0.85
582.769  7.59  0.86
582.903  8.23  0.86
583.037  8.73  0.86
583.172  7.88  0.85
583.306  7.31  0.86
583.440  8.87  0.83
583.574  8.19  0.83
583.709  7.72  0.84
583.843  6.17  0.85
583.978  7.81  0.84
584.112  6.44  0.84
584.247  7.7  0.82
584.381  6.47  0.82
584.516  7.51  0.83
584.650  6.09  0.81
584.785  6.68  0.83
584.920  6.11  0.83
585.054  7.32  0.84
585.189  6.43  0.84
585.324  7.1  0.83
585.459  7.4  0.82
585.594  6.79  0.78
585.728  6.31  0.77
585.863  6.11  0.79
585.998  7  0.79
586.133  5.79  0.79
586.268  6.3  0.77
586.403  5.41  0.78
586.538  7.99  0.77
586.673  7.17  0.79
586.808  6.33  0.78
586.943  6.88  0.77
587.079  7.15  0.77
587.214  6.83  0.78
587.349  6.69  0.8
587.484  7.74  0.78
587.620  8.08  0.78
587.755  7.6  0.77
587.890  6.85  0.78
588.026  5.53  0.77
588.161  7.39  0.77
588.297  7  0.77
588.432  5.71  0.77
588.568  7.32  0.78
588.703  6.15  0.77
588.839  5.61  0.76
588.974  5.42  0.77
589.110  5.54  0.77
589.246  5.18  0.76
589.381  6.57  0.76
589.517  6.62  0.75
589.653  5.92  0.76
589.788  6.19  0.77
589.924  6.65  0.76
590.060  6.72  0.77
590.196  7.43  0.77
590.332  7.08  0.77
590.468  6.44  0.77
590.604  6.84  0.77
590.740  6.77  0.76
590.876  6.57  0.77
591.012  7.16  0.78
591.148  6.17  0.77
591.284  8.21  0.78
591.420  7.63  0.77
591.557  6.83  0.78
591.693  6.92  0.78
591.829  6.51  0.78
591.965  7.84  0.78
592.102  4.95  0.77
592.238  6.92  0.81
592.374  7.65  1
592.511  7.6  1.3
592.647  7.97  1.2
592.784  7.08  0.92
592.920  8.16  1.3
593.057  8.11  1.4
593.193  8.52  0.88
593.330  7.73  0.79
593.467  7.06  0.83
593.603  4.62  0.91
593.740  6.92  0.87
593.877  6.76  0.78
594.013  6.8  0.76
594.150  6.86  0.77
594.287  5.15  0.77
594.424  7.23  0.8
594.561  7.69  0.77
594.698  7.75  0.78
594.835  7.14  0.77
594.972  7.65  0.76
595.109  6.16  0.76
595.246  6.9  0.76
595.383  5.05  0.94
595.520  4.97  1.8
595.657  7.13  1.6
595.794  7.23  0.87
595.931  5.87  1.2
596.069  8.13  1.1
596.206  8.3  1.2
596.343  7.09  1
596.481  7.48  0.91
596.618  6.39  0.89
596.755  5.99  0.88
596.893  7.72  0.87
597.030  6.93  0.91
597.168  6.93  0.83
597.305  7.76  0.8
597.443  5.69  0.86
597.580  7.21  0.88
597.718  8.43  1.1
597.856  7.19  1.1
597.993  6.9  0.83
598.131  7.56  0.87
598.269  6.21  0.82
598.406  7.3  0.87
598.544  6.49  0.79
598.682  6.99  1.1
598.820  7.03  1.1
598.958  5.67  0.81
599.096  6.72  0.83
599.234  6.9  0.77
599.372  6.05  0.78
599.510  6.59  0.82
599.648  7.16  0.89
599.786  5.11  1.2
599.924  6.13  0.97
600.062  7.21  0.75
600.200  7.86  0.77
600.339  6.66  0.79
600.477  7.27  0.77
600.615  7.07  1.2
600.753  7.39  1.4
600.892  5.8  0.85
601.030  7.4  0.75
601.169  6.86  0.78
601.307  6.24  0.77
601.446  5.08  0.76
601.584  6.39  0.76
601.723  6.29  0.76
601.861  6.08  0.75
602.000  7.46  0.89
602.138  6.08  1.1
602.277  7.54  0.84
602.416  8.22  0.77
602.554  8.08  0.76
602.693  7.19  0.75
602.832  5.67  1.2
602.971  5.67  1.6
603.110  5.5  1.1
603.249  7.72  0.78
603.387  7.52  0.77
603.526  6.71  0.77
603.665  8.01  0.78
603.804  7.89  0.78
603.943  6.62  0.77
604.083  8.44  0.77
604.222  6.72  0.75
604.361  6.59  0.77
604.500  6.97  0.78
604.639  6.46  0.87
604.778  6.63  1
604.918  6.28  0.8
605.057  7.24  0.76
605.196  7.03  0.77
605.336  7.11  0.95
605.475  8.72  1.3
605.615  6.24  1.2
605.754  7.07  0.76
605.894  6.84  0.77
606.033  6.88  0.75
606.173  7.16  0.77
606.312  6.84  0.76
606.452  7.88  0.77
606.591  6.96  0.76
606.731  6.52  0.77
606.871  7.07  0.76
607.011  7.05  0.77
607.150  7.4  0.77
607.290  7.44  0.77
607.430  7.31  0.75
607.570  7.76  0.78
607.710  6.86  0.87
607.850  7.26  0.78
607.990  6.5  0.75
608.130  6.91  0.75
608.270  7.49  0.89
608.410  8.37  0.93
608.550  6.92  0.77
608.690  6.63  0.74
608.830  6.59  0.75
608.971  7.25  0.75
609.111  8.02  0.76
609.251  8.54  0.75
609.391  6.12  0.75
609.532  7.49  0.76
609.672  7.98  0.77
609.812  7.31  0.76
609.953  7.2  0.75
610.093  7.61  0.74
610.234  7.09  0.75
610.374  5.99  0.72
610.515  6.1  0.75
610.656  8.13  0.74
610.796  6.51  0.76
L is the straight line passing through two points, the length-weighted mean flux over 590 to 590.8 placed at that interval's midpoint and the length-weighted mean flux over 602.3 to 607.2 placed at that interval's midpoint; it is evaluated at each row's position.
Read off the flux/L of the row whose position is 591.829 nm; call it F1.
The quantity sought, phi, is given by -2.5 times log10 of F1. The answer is 0.06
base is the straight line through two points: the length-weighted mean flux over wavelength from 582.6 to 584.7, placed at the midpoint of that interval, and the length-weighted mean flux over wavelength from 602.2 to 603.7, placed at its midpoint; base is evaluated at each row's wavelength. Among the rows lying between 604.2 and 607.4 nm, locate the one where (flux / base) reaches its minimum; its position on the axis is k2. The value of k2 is 605.615 nm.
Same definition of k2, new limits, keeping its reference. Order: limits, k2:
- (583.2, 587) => 586.403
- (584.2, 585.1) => 584.650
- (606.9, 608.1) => 607.990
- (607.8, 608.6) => 607.990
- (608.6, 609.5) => 609.391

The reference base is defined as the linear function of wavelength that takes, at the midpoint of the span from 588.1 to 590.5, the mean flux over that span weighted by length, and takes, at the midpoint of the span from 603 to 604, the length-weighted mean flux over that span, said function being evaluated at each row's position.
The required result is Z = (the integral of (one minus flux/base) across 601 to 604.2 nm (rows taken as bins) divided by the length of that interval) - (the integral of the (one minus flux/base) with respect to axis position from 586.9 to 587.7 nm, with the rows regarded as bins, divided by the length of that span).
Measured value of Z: 0.18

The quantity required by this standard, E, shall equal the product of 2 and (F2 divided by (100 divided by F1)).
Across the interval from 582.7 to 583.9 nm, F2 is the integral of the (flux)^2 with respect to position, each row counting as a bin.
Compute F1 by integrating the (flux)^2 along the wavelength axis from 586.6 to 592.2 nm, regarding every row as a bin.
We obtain 381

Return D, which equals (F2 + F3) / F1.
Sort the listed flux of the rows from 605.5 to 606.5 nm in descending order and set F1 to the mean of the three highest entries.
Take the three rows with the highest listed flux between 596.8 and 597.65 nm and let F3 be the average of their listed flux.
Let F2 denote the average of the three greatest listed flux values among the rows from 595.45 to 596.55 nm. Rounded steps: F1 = 7.4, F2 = 8.0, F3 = 7.56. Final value 2.11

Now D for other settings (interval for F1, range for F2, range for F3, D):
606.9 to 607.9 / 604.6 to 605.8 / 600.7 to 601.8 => 1.98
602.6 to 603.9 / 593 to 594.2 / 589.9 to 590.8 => 1.94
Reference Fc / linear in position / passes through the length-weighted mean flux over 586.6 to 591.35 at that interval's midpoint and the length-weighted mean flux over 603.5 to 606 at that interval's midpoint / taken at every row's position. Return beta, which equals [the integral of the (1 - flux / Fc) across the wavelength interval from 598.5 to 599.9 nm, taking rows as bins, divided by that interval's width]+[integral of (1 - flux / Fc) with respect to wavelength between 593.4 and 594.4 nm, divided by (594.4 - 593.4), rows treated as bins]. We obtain 0.14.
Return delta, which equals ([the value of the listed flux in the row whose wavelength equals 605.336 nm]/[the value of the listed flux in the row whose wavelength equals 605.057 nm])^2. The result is 1.0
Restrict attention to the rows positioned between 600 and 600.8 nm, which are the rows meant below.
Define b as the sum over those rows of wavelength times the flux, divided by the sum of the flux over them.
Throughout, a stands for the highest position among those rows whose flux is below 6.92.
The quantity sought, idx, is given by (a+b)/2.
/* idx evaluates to 600.37 nm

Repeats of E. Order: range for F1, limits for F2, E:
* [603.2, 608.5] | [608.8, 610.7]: 553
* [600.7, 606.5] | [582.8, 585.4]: 790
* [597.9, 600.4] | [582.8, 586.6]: 437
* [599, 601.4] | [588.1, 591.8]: 354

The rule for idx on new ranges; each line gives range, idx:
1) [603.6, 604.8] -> 604.49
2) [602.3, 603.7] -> 603.28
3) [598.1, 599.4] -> 599.05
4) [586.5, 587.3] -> 587.04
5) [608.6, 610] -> 609.36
